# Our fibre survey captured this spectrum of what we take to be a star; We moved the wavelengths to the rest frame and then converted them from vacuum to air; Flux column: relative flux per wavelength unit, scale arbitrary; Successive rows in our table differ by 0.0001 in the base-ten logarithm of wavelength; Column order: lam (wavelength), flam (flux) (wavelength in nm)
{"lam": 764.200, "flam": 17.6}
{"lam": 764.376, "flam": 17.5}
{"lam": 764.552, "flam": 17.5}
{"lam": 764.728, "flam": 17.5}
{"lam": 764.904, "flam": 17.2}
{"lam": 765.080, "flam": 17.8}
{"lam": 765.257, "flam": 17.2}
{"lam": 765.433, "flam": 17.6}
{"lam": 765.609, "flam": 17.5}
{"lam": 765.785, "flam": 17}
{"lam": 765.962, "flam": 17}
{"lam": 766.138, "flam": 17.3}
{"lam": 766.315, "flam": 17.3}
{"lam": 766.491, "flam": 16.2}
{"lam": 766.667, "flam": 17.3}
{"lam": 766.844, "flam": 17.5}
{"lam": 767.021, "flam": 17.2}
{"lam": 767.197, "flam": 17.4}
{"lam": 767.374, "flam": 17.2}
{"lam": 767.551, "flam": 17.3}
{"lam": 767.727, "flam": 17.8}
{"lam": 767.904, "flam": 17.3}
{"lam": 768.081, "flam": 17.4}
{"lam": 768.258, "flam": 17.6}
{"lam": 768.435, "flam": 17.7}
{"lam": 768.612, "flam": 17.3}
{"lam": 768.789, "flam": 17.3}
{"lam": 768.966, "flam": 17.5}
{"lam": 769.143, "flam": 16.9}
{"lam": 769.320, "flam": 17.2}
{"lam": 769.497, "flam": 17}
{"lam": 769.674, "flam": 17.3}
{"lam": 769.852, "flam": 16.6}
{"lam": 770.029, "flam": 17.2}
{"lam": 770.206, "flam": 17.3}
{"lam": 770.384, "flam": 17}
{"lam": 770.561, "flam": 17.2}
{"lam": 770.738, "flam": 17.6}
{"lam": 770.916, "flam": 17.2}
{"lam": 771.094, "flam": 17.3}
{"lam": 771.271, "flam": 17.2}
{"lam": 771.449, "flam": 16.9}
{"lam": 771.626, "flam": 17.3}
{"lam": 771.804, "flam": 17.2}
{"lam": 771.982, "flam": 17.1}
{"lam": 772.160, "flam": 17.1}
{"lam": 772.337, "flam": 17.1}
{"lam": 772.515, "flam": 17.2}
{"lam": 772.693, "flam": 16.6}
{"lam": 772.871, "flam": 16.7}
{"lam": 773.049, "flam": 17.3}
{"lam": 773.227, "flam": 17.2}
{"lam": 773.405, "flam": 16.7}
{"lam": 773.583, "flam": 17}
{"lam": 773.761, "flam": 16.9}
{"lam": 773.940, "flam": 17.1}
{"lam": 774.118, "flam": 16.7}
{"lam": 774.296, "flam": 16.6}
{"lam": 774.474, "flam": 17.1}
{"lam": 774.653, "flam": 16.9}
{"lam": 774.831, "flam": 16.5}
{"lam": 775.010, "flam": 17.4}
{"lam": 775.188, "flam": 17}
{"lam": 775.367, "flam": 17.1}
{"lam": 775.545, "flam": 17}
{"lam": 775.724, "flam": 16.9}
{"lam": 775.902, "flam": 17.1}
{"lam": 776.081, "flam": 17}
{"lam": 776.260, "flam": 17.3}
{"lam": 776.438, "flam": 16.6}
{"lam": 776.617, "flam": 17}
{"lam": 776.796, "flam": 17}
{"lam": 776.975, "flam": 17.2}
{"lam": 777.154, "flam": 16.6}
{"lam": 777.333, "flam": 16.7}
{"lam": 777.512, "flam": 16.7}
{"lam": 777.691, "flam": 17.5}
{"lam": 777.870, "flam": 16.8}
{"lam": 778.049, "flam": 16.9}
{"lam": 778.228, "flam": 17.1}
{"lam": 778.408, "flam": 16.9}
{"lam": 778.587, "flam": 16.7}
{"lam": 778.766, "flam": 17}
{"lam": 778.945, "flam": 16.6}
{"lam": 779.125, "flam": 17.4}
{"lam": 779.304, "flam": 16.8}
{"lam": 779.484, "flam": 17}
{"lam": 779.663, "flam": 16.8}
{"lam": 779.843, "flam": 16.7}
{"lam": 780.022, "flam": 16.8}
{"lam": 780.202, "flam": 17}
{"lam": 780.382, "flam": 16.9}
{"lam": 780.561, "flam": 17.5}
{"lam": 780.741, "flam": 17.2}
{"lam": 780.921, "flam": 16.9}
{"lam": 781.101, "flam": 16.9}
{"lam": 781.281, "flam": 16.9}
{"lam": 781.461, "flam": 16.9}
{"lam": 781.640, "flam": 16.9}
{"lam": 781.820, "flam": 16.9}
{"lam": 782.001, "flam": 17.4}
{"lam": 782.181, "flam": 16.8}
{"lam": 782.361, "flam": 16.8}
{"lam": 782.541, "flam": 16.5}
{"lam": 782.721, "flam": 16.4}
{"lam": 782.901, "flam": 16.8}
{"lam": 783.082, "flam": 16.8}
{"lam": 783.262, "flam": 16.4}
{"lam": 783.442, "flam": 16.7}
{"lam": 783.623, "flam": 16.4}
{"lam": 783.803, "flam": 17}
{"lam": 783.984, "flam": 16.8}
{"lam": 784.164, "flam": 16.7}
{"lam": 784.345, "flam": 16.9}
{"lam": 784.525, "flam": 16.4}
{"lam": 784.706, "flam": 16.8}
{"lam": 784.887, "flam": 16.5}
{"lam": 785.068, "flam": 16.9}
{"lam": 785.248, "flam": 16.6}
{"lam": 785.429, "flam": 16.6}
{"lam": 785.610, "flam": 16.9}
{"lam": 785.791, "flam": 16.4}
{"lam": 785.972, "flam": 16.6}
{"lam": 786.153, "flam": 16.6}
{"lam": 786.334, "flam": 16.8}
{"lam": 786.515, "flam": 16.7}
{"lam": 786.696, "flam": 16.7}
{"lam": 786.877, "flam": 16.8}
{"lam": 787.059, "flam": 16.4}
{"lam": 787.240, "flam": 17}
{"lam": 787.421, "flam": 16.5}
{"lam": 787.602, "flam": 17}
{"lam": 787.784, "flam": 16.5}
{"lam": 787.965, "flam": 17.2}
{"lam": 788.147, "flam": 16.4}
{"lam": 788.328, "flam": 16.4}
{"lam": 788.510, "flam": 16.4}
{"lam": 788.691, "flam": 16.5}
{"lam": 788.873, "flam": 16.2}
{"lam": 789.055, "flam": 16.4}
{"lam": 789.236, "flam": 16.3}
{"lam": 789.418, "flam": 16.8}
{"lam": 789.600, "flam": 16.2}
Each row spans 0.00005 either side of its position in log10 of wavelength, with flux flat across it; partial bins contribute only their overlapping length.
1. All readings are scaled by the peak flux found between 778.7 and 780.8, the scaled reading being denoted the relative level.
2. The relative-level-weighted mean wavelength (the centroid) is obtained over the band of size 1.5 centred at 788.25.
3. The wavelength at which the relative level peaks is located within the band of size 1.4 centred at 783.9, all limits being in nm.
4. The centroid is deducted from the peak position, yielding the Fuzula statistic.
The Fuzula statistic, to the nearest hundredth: -4.43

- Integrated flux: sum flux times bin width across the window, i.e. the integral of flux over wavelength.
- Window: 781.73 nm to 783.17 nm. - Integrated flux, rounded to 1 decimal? 24.2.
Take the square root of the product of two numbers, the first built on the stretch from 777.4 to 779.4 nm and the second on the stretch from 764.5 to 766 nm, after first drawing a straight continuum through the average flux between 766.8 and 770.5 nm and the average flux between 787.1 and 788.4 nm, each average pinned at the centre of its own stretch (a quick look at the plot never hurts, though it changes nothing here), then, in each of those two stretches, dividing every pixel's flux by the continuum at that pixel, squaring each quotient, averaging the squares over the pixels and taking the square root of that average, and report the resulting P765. 0.998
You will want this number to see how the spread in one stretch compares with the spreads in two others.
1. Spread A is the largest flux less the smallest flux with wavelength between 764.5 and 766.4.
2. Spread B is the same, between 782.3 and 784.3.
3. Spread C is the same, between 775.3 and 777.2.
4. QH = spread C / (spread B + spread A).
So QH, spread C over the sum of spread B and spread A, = 0.500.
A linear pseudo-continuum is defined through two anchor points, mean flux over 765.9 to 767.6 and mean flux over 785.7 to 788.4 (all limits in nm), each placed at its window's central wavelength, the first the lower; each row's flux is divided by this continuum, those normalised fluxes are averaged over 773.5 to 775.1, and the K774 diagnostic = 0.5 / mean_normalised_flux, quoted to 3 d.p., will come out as 0.502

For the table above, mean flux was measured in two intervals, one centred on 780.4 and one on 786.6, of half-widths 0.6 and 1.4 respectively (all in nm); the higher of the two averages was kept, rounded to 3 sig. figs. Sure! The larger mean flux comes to 17.0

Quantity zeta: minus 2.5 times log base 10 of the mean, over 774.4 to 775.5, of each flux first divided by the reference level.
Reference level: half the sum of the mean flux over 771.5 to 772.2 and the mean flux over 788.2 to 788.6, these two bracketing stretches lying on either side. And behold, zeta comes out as -0.0137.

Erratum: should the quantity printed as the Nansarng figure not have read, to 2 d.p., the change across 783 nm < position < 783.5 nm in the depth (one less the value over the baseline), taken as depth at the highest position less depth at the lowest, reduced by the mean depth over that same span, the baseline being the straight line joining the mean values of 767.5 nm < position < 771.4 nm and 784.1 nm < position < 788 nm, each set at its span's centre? 0.00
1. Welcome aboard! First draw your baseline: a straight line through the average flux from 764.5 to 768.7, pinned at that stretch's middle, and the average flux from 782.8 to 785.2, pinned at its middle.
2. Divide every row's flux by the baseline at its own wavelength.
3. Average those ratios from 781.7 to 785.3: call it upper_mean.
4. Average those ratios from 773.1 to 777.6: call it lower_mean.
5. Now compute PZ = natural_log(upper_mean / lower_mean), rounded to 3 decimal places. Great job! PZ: 0.005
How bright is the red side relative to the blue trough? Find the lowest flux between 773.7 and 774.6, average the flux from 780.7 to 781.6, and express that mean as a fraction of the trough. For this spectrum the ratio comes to 1.02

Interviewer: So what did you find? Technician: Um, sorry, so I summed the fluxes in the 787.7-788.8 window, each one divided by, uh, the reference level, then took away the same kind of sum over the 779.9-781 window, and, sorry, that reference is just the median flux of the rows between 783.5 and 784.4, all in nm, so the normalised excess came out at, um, -0.17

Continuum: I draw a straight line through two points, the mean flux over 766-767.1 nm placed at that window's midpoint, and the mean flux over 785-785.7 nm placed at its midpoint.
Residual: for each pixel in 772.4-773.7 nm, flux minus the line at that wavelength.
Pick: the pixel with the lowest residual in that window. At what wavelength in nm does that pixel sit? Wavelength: 772.693 nm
